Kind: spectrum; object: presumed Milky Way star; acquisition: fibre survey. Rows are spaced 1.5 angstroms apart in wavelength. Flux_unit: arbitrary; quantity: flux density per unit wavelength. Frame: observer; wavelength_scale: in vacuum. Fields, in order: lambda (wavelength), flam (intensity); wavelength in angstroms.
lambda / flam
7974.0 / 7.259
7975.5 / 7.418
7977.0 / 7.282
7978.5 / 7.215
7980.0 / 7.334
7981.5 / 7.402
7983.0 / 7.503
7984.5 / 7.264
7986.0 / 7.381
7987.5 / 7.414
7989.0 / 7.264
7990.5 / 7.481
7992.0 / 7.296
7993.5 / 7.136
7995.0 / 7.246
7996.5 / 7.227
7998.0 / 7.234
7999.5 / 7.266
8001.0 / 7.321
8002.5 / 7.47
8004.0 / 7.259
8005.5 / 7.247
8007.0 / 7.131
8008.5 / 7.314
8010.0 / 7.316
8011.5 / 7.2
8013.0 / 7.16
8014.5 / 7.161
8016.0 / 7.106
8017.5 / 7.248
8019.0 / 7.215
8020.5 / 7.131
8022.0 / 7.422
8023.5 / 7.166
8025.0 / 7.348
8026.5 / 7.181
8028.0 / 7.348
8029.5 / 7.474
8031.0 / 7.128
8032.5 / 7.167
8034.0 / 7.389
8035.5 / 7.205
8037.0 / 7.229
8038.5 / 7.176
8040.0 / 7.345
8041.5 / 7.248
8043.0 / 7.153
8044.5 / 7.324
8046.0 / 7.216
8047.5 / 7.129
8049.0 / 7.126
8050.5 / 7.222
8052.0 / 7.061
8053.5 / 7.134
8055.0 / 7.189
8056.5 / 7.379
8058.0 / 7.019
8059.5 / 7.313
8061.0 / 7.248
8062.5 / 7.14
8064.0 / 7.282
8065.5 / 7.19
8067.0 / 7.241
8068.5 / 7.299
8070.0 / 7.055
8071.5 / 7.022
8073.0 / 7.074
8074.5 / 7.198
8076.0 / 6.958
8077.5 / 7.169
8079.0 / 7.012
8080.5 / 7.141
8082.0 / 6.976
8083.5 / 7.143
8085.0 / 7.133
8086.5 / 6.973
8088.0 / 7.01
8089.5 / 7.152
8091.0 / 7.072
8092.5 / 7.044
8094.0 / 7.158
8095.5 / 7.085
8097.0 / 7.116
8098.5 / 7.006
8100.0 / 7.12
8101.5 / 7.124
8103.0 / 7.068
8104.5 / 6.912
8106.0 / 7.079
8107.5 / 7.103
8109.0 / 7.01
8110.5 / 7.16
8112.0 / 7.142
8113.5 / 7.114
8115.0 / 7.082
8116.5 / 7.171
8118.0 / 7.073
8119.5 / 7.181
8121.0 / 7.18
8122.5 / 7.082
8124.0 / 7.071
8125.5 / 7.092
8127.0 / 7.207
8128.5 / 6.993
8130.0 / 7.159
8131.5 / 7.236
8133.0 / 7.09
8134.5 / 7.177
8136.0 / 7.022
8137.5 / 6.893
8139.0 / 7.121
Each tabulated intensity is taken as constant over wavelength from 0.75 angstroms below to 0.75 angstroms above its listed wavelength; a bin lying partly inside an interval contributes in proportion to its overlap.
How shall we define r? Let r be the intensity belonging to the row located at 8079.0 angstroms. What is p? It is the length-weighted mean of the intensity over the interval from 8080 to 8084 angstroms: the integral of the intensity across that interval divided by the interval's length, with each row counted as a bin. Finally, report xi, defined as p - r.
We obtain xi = 0.07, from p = 7.08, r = 7.012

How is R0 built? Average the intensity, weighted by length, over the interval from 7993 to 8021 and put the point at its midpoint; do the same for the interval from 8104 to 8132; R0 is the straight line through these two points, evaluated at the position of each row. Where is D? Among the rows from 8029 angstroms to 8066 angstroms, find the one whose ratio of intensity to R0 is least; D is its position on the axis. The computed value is 8058.0 angstroms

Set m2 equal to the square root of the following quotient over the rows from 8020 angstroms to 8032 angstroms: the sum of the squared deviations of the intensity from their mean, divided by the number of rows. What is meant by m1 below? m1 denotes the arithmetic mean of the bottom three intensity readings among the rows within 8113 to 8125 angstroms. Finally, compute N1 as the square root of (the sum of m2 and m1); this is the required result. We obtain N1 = 2.684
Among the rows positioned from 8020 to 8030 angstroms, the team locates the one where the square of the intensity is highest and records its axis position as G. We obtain 8029.5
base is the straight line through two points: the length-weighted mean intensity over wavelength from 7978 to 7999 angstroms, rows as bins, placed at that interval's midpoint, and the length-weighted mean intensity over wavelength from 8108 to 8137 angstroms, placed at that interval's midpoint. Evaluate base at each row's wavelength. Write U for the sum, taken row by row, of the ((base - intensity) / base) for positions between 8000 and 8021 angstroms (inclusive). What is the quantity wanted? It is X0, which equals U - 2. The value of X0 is -1.91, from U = 0.09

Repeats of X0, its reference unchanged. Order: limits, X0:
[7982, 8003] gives -2.03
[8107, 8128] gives -1.99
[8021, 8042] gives -2.04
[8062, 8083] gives -1.87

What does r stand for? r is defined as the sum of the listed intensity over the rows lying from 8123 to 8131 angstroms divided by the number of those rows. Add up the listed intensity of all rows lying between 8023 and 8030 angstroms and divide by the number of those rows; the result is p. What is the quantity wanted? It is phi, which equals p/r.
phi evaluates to 1.03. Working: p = 7.30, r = 7.10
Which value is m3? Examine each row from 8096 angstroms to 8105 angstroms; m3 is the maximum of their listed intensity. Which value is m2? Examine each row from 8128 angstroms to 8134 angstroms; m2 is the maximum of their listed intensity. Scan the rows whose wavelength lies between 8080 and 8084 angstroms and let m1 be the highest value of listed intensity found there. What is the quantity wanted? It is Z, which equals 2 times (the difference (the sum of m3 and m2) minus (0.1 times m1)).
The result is 27.3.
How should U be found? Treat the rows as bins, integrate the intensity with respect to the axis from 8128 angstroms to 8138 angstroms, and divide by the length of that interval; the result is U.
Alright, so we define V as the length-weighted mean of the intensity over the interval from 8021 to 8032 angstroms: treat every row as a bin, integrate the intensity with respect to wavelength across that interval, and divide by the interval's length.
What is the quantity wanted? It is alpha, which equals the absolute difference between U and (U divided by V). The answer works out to 6.12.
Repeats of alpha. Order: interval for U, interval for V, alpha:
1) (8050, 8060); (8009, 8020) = 6.19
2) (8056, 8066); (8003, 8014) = 6.22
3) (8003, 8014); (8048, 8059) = 6.23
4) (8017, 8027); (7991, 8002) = 6.25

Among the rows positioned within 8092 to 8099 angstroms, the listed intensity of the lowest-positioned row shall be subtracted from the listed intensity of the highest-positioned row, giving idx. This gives -0.04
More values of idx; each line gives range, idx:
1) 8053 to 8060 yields 0.18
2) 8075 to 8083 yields 0.02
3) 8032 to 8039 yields 0.01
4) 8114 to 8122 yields 0.10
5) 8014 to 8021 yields -0.03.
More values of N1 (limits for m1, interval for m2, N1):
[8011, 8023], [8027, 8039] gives 2.692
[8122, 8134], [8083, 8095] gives 2.667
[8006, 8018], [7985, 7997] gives 2.690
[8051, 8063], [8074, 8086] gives 2.676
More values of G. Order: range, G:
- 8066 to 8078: 8068.5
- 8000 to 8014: 8002.5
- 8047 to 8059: 8056.5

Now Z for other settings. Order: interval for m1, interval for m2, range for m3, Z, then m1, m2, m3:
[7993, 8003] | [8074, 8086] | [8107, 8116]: 27.2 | 7.47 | 7.198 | 7.16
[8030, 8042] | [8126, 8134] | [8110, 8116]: 27.3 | 7.389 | 7.236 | 7.16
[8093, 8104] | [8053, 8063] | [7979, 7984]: 28.3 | 7.158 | 7.379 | 7.503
